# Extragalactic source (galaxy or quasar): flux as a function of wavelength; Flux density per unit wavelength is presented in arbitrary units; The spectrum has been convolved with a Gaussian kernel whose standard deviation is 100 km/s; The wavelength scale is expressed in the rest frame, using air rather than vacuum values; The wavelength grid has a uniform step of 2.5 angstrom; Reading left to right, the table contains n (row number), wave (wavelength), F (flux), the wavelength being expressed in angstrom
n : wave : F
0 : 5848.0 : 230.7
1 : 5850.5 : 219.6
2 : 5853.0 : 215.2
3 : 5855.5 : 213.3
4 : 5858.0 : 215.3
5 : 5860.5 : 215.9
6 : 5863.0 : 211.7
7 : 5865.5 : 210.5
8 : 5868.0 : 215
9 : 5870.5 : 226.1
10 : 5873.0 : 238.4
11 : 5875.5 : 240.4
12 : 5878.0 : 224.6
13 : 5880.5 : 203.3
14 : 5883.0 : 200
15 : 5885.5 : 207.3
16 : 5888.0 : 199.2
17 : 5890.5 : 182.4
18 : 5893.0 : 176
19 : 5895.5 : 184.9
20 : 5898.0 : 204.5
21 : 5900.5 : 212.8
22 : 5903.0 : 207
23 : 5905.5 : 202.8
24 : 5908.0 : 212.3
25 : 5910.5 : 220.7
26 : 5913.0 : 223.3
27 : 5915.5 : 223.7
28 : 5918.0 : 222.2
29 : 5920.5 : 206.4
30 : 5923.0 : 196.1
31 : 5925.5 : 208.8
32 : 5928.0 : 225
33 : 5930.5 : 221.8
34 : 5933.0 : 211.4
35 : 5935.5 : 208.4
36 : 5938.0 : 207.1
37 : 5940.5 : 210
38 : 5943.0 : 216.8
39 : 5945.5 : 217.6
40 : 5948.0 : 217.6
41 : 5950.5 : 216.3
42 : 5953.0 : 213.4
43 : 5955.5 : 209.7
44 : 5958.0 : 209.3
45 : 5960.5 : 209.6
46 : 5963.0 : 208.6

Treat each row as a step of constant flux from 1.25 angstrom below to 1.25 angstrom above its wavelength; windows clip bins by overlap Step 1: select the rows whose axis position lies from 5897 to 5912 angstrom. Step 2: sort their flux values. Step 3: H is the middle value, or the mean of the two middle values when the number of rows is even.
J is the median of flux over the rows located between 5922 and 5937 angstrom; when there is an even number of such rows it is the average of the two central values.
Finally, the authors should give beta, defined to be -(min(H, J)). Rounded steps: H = 210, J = 210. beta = -210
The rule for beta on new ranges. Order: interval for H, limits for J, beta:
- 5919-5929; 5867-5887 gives -208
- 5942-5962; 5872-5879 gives -215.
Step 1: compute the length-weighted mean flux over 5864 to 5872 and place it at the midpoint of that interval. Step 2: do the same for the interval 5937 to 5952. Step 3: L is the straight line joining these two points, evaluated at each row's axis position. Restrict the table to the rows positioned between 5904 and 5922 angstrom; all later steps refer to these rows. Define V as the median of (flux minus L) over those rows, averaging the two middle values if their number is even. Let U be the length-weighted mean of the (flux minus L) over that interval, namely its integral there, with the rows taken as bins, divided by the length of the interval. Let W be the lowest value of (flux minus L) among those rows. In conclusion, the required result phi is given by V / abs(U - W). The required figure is 0.37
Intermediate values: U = 0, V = 5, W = -13.2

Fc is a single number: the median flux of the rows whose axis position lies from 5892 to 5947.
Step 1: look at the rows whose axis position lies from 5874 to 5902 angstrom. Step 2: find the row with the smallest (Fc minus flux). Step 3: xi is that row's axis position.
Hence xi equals 5875.5 angstrom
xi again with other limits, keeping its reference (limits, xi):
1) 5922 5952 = 5928.0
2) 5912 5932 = 5928.0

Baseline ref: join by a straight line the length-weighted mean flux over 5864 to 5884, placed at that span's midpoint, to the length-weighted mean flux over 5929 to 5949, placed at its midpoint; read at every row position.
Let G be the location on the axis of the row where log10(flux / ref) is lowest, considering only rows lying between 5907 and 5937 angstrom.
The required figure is 5923.0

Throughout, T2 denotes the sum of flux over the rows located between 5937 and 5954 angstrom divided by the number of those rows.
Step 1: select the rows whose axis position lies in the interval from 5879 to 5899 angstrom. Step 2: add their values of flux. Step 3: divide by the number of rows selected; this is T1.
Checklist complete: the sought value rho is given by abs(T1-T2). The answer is 19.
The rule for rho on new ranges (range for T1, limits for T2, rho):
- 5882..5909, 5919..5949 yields 13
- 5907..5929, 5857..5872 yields 0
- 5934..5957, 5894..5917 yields 3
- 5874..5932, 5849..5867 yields 6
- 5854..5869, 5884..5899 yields 21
